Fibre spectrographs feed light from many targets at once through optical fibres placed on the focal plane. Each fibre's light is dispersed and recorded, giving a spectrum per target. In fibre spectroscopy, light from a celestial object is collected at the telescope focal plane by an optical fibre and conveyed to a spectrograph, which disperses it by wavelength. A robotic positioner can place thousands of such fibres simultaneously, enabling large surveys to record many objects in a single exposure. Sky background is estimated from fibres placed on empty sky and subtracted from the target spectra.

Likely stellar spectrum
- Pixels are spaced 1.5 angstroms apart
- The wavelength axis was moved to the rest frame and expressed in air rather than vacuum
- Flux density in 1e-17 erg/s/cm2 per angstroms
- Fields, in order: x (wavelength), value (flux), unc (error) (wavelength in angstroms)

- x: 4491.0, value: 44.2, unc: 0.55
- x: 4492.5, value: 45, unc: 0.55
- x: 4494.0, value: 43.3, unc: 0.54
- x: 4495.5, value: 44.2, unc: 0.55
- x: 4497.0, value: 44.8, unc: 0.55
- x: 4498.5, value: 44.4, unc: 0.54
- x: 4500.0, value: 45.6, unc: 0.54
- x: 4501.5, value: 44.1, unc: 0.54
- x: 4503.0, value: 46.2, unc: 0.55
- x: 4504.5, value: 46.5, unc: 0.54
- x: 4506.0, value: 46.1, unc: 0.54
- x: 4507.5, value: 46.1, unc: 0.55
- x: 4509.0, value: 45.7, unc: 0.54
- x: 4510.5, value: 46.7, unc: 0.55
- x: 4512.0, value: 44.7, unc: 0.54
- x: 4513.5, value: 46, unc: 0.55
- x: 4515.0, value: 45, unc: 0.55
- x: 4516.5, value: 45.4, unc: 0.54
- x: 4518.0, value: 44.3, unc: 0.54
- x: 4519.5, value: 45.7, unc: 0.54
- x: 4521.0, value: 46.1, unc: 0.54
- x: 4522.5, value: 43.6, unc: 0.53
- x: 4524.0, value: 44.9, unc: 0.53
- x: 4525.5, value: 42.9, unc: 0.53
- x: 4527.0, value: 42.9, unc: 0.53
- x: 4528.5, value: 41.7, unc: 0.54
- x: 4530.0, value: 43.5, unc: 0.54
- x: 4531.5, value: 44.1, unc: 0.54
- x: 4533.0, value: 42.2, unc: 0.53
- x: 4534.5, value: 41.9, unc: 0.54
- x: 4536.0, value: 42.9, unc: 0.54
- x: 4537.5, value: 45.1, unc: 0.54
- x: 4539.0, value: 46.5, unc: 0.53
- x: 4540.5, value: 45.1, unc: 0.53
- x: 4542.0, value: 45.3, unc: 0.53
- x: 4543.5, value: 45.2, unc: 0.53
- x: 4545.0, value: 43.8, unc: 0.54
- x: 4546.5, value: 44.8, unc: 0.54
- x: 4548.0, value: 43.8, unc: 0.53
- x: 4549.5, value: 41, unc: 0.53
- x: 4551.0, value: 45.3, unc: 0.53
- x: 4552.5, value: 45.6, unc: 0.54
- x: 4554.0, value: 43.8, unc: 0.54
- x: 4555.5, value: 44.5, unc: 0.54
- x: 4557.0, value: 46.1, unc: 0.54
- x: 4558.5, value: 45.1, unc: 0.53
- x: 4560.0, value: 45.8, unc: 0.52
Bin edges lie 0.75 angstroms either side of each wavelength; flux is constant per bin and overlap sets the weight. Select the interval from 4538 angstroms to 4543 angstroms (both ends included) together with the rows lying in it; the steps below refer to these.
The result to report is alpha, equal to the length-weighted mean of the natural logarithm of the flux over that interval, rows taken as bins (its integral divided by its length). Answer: 3.819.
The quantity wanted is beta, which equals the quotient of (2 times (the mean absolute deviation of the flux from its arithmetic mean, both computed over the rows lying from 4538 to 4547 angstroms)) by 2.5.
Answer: 0.44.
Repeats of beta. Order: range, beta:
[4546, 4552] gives 1.09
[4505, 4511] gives 0.22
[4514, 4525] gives 0.50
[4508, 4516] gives 0.49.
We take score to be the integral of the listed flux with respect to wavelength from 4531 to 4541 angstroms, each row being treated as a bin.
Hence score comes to 439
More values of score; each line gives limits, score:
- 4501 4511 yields 459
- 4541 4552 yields 486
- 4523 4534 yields 475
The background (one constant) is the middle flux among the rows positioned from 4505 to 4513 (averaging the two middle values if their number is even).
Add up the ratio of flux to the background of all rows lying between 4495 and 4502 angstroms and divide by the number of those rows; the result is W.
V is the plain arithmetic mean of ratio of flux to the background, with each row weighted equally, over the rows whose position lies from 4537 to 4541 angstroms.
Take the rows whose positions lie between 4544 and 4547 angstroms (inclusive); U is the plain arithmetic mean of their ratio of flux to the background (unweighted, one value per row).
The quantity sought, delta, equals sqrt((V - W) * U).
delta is 0.14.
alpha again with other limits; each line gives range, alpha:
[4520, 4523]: 3.807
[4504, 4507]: 3.834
